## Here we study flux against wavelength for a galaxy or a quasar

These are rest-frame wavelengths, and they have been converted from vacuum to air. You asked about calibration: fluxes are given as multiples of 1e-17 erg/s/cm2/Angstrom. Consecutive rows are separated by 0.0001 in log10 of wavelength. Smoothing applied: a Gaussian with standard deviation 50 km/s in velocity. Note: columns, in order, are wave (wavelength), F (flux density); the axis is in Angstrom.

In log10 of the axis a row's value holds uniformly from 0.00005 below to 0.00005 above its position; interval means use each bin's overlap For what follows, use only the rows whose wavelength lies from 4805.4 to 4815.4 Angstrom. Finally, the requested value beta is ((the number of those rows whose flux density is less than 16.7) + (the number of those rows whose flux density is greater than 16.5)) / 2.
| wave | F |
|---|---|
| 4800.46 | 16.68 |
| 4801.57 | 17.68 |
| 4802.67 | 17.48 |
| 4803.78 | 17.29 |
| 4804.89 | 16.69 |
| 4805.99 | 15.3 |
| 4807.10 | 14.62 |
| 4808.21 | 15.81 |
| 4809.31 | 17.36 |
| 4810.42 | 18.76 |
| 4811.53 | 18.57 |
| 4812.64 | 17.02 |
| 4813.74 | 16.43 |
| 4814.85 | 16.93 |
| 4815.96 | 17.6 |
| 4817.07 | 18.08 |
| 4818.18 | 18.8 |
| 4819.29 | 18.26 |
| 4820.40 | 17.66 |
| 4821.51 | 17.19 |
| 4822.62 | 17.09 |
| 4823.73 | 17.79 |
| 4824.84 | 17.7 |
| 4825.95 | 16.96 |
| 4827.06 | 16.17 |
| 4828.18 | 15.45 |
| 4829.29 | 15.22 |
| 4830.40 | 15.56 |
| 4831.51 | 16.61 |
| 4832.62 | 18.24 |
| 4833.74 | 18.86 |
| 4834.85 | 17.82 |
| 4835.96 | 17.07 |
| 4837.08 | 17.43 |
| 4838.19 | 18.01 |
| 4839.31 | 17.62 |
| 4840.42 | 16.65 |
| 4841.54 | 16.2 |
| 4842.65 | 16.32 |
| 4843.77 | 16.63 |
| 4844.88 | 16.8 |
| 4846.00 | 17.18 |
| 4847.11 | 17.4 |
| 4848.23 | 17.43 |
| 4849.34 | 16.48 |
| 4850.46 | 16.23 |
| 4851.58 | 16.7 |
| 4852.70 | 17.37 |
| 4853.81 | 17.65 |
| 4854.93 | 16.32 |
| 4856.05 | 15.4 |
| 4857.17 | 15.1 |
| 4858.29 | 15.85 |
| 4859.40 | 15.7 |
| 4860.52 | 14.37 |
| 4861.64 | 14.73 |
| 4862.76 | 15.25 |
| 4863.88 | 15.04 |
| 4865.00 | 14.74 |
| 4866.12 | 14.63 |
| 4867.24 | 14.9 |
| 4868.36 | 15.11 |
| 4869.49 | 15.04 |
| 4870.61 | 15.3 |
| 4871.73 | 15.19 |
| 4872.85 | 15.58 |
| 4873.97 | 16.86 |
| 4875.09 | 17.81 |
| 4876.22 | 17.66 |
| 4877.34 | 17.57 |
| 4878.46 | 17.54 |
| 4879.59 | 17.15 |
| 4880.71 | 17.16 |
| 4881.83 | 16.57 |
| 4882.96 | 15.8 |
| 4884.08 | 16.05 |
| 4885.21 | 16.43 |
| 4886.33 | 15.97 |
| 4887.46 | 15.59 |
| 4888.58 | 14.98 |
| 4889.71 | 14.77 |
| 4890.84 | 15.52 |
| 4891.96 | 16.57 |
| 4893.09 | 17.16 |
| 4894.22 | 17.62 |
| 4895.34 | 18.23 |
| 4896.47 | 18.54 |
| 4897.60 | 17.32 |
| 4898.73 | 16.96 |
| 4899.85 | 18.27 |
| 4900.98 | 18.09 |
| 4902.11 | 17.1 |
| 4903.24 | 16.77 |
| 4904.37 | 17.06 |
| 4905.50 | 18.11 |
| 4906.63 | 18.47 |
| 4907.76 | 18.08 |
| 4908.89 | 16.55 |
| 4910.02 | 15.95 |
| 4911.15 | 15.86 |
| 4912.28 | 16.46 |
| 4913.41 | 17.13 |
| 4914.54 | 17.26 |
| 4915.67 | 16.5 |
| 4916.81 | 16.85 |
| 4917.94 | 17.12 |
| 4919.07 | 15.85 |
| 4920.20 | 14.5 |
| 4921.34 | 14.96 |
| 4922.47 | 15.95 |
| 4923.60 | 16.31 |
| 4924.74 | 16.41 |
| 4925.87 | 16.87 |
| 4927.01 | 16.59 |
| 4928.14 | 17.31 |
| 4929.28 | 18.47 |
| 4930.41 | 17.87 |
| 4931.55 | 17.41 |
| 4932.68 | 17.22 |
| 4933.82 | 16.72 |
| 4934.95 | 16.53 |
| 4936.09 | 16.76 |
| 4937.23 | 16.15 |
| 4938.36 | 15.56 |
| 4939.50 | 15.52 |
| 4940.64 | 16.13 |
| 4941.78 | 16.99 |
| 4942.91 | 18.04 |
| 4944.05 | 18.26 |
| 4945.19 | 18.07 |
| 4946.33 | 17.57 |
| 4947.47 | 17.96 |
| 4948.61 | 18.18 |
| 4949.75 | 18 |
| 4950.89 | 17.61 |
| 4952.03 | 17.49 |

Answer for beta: 4.5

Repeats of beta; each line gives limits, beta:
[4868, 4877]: 4.0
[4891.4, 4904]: 6.0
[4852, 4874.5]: 10.0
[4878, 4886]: 4.0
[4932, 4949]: 8.0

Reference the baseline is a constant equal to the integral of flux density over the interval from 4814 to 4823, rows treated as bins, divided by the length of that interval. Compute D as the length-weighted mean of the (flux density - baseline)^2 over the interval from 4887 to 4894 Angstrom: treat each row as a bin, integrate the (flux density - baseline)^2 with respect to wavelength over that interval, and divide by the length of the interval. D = 4.1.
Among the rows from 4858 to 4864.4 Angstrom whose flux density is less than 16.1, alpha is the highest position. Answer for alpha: 4863.88 Angstrom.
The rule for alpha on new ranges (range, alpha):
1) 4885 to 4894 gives 4890.84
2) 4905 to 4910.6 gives 4910.02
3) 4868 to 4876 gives 4872.85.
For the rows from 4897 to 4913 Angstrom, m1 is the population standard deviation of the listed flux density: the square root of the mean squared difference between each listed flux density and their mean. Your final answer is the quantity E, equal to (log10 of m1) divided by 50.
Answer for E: -0.0016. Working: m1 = 0.8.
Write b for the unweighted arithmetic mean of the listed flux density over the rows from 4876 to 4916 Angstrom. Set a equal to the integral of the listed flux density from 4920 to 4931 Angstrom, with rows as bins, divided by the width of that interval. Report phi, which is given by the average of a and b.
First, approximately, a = 16.6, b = 16.9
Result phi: 16.7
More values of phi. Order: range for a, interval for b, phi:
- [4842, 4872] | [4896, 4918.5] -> 16.6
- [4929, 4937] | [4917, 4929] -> 16.7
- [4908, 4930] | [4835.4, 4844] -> 16.7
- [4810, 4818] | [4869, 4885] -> 17.1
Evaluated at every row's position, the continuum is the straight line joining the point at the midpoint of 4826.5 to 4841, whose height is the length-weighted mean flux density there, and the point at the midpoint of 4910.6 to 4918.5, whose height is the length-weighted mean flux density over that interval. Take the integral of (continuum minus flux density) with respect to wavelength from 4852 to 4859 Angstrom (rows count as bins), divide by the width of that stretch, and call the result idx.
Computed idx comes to 0.63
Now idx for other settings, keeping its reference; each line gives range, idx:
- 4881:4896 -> 0.53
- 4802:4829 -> -0.09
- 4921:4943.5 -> -0.02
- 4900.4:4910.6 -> -0.59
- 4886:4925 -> 0.05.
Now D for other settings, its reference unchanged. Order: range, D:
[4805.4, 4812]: 3.4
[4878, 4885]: 1.3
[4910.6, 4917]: 1.2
